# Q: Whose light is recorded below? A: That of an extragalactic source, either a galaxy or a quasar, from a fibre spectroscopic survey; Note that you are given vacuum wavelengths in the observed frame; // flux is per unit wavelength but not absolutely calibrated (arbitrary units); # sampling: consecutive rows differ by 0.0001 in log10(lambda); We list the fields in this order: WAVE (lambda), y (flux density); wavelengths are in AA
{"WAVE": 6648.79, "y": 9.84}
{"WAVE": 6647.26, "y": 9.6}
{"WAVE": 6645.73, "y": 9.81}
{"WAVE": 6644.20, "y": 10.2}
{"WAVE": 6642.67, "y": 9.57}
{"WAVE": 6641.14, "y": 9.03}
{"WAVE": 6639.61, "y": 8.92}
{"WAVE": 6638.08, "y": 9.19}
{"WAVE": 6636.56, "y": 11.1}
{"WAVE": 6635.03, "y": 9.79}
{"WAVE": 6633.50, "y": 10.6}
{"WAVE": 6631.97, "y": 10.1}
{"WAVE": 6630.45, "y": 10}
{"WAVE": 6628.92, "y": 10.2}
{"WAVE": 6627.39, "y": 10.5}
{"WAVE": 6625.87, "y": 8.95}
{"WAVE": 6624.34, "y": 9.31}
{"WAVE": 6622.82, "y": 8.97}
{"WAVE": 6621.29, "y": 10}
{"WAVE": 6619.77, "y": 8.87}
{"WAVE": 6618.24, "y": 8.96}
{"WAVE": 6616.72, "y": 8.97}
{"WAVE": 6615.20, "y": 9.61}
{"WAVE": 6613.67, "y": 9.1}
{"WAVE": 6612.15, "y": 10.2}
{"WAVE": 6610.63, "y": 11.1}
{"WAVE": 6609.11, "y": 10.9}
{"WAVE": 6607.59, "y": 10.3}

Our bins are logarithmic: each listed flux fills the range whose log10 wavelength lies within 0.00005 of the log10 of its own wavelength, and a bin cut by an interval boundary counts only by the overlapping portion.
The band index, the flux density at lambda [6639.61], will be 8.92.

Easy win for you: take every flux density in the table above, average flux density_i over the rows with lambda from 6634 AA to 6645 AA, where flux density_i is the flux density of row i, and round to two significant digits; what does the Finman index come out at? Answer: 9.7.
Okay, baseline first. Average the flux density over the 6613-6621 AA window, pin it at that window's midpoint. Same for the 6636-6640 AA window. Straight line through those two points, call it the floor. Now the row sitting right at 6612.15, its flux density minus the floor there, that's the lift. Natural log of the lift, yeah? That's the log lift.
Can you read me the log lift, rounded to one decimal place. 0.2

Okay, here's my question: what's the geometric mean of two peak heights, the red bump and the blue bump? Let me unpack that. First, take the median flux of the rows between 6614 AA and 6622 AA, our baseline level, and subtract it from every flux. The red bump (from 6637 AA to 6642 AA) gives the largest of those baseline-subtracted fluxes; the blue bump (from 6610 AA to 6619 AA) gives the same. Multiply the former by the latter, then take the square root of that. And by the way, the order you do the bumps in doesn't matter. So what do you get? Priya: 0.68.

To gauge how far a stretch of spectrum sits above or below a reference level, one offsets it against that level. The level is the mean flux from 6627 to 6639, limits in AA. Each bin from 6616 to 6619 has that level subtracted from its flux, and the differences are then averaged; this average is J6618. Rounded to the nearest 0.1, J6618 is -1.2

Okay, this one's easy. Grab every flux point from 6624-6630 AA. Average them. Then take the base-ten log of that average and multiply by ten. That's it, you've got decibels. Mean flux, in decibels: 9.9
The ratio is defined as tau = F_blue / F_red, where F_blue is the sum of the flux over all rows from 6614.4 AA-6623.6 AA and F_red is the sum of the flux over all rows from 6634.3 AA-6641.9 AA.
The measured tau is 1.2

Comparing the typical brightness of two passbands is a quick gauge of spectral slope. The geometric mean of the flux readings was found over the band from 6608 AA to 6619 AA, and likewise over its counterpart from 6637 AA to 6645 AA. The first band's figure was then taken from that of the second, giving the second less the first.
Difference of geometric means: -0.43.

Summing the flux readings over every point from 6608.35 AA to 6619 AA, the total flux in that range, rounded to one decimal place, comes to 68.8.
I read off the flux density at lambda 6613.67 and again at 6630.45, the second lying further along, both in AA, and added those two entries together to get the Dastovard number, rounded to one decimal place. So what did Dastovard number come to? 19.1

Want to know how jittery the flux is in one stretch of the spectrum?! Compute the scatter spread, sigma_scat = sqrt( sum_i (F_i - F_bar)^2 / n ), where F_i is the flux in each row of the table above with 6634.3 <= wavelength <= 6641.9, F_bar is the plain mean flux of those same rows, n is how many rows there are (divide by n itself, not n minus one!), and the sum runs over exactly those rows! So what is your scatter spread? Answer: 0.81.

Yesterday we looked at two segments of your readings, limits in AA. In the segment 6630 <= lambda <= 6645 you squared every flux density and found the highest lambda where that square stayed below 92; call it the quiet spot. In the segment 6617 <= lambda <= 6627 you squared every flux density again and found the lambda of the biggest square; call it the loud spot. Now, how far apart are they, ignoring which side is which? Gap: 21.4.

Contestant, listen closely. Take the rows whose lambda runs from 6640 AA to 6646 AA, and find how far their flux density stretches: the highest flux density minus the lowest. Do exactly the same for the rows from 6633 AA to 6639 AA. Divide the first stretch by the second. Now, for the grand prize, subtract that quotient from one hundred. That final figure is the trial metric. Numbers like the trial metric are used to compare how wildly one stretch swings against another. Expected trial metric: 99.4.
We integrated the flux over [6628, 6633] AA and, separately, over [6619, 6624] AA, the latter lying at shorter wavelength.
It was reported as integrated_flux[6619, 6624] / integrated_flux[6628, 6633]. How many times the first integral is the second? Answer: 0.92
